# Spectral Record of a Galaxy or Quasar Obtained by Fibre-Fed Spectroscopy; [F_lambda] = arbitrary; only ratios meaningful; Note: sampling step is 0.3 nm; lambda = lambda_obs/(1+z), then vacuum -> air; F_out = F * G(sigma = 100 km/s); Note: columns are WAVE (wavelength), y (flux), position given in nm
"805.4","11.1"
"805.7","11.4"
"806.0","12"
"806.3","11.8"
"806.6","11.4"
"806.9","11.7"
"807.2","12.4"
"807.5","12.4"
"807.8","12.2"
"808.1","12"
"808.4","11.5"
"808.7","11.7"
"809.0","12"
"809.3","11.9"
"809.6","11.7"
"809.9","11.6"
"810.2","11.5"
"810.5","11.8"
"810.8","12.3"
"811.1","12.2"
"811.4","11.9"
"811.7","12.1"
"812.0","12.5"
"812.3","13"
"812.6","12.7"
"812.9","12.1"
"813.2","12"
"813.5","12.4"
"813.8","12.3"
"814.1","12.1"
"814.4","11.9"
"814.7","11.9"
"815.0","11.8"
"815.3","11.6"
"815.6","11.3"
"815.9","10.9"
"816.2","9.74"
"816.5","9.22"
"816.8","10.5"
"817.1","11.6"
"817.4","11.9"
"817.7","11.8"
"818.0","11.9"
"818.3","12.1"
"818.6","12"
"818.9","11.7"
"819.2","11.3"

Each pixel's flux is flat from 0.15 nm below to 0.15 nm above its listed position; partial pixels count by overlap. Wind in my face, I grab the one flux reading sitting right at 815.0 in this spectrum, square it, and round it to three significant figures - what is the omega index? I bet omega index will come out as 139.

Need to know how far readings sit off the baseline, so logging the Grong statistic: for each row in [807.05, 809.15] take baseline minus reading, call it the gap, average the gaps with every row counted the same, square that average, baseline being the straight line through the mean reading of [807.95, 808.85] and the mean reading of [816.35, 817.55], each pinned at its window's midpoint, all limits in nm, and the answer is 0.1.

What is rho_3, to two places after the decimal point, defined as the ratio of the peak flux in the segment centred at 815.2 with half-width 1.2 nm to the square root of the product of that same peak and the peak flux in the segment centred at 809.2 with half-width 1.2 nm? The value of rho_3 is 1.00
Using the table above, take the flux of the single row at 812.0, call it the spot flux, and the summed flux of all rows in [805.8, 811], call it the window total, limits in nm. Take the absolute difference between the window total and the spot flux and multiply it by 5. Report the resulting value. 947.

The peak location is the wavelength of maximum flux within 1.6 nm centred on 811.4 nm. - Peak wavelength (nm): 812.0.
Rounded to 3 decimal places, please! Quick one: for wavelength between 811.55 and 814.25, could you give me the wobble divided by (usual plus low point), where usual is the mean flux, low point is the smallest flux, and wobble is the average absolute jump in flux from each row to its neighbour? 0.013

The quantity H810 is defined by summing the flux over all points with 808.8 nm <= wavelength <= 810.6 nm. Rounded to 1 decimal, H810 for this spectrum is 70.5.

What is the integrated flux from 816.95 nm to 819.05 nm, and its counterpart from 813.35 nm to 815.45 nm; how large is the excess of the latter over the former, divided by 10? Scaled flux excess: 0.03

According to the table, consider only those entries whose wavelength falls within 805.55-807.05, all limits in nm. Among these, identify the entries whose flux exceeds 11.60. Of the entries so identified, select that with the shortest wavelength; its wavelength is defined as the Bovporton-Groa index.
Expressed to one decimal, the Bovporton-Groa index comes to 806.0 nm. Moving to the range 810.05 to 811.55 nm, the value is 810.5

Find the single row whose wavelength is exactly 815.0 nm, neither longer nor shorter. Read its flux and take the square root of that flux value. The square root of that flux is 3.44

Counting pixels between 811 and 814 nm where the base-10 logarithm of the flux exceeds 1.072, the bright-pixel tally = 10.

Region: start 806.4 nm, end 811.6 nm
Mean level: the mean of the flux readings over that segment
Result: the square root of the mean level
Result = 3.45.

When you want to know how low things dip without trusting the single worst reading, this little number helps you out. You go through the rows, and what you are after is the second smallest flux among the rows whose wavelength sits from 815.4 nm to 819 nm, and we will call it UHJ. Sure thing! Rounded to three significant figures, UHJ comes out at 9.74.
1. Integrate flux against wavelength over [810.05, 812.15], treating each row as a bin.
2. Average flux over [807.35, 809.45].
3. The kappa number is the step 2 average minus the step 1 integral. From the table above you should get -13.3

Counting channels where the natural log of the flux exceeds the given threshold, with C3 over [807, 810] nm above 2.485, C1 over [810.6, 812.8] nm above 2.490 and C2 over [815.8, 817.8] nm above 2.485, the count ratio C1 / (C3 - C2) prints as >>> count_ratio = 2.0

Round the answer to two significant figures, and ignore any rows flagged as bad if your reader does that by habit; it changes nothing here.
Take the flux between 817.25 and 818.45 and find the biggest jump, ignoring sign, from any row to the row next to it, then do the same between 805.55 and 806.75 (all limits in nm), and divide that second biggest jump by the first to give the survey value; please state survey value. 3.0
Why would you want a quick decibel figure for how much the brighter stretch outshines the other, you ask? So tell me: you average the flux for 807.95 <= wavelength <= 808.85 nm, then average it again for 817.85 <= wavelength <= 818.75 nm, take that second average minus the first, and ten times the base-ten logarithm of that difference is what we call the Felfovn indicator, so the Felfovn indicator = -5.7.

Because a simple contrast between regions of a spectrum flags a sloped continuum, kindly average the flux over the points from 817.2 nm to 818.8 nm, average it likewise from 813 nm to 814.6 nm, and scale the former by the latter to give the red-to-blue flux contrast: 0.98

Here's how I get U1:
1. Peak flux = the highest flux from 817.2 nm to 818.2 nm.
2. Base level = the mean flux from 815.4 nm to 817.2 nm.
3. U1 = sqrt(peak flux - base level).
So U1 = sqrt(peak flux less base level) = 1.2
